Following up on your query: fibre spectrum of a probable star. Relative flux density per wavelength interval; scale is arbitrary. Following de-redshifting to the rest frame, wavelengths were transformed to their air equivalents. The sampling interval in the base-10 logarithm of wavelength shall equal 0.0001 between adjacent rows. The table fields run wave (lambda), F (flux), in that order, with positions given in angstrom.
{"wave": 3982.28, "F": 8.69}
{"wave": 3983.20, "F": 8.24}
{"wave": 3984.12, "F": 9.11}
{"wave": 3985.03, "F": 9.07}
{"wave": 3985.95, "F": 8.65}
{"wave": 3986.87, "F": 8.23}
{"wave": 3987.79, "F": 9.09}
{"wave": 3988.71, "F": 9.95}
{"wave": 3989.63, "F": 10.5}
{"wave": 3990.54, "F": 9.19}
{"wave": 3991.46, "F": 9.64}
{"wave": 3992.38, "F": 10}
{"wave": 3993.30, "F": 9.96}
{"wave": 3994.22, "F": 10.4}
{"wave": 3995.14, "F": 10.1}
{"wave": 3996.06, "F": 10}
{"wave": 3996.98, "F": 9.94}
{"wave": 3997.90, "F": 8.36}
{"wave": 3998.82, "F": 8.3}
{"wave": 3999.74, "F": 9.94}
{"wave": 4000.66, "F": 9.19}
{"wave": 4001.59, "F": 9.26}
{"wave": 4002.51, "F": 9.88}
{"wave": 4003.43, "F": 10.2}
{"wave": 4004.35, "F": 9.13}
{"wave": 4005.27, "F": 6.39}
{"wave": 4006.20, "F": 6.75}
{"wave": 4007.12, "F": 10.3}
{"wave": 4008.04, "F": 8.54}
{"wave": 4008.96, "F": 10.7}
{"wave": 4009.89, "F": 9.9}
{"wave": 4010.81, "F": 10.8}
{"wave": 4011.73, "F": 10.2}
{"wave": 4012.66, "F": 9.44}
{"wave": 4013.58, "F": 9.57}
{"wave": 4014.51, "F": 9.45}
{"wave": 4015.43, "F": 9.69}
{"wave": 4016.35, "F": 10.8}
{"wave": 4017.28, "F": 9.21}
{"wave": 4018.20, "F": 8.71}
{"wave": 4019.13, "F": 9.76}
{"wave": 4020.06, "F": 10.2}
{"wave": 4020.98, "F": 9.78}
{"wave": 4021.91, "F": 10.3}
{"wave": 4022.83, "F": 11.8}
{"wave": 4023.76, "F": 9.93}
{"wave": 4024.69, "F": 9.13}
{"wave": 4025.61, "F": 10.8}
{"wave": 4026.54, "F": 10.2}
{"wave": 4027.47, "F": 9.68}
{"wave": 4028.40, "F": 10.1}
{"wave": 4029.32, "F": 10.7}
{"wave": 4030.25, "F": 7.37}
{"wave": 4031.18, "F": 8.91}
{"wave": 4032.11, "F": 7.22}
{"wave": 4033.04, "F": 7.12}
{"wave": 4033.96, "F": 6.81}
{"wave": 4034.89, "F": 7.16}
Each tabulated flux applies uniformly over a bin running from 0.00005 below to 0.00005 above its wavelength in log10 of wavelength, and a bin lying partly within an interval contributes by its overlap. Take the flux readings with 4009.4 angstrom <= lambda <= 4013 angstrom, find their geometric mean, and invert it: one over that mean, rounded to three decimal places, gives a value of 0.099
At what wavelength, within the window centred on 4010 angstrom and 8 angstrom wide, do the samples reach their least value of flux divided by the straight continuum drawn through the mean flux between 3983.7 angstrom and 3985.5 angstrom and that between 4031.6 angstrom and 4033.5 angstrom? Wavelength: 4006.20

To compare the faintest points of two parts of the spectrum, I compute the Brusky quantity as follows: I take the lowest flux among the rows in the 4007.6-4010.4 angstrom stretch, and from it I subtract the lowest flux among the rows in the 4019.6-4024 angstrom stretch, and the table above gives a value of -1.2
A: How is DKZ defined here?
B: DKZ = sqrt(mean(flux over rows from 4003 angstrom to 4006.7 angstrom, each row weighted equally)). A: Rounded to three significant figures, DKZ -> 2.85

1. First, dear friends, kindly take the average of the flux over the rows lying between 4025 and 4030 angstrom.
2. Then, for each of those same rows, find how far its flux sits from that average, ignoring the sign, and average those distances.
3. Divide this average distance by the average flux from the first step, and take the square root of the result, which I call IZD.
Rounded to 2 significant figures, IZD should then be 0.19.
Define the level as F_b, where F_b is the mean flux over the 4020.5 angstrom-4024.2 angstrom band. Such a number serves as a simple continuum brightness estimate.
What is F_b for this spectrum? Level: 10.5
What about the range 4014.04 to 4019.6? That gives 9.6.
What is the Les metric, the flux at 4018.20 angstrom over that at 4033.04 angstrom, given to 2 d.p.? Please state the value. 1.22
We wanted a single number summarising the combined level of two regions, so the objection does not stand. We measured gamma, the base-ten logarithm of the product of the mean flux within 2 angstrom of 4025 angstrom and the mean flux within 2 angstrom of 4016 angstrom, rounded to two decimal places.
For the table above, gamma 1.99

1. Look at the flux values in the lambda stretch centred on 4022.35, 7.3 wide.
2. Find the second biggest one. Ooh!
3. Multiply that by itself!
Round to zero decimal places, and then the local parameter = 117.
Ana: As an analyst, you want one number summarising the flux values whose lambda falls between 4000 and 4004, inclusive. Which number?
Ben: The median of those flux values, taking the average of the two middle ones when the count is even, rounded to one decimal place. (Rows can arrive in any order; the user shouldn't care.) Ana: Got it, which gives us 9.6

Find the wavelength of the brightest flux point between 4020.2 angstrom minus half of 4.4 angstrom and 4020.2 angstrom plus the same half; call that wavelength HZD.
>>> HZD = 4021.91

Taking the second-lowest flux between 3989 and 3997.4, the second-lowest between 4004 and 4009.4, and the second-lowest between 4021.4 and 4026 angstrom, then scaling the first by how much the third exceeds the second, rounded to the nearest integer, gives 31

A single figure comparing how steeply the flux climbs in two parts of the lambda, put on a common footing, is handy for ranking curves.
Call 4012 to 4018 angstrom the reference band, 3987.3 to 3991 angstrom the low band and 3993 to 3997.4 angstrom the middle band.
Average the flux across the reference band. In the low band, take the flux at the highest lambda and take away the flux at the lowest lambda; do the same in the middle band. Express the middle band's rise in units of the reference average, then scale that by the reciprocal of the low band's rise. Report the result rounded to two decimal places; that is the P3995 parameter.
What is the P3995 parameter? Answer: -0.02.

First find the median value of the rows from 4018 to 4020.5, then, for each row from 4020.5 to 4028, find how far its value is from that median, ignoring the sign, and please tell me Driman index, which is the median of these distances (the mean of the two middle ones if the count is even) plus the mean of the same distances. 1.11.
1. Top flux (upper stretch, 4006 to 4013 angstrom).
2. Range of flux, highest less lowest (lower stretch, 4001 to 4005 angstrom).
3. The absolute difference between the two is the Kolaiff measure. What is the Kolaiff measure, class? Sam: 9.7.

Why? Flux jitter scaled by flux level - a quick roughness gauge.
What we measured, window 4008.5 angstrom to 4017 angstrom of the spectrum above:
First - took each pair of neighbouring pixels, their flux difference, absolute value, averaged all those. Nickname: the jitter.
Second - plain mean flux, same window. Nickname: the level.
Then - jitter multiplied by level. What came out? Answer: 6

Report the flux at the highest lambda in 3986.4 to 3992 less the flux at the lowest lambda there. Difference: 1.4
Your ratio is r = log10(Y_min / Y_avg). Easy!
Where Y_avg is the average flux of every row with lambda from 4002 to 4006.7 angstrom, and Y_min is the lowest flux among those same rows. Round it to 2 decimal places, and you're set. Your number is -0.12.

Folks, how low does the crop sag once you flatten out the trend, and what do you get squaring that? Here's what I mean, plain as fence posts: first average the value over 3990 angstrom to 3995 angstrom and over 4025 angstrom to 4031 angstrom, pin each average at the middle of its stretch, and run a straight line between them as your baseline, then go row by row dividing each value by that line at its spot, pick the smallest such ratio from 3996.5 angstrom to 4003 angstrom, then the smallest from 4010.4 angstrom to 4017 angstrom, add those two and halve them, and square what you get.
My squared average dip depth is 0.81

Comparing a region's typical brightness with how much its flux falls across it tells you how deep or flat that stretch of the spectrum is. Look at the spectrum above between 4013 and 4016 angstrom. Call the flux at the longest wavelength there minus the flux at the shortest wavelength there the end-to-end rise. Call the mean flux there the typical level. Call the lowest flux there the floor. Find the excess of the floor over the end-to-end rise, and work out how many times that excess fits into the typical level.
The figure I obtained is 1.03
